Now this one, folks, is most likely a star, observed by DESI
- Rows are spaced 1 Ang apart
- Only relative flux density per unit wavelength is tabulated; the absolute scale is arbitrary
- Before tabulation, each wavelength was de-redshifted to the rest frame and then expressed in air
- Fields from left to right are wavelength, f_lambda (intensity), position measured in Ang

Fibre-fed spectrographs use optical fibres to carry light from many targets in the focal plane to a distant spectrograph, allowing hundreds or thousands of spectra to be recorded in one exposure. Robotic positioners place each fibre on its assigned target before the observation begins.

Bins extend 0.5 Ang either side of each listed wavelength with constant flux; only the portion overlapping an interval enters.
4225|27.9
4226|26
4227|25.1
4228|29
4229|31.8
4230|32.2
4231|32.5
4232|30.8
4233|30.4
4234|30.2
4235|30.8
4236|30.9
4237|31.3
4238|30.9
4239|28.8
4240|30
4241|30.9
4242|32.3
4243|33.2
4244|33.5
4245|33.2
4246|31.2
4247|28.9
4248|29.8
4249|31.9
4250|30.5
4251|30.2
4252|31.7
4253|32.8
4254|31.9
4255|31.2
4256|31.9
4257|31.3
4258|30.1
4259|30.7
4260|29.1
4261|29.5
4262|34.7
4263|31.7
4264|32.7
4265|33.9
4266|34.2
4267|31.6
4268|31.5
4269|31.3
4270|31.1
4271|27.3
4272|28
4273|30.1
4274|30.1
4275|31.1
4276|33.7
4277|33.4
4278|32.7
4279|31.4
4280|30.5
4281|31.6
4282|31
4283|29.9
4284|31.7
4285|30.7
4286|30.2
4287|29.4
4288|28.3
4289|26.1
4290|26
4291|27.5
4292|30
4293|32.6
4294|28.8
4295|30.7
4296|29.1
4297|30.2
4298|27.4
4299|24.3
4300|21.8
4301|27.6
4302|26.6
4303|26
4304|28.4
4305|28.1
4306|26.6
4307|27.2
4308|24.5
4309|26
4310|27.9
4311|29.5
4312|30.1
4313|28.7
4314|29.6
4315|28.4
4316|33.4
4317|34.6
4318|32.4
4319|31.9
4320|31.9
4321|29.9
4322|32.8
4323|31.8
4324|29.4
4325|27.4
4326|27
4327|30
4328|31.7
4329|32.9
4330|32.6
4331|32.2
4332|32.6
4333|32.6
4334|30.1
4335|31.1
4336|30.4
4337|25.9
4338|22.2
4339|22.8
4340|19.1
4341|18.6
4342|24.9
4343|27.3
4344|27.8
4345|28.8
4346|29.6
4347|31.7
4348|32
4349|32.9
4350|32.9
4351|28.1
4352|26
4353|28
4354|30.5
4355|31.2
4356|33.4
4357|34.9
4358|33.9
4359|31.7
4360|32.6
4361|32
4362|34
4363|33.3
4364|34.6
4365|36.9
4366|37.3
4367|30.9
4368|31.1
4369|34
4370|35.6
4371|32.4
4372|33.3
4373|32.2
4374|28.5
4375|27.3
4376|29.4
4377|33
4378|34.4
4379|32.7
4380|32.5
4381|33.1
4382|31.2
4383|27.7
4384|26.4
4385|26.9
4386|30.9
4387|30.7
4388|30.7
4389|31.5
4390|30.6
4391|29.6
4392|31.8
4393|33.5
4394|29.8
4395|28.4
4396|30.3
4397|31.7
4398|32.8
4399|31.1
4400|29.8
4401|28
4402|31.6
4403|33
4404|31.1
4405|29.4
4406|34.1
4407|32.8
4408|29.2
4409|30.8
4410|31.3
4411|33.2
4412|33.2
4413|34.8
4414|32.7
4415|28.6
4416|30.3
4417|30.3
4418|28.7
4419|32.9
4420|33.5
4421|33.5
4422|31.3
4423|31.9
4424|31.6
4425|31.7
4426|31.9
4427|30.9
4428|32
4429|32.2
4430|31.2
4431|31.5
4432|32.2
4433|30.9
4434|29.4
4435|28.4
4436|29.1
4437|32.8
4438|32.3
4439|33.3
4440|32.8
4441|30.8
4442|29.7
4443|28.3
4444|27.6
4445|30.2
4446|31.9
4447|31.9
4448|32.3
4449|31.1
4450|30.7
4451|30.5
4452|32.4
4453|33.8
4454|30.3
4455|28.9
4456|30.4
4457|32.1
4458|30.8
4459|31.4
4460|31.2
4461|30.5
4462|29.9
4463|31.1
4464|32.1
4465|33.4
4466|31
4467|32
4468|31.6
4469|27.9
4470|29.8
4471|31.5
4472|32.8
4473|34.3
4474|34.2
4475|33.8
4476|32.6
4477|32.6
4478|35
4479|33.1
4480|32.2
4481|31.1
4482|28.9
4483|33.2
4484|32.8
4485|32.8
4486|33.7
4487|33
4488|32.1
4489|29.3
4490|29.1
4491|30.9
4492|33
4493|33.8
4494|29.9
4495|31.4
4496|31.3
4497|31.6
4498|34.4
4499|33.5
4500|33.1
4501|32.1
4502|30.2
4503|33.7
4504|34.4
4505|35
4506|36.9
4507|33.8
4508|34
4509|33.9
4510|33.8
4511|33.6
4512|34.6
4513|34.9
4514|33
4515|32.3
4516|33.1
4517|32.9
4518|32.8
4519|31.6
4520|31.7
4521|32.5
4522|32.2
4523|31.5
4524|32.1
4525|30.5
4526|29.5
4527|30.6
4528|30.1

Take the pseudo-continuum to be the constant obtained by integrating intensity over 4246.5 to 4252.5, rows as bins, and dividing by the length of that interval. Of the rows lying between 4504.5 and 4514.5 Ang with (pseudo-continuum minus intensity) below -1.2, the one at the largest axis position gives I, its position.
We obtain 4514 Ang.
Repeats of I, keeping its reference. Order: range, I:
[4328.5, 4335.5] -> 4333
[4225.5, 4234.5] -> 4231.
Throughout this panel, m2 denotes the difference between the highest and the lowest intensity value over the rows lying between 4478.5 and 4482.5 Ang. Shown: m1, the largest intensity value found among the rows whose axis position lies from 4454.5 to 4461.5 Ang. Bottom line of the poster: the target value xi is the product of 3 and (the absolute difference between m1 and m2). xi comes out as 84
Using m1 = 32.1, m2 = 4.2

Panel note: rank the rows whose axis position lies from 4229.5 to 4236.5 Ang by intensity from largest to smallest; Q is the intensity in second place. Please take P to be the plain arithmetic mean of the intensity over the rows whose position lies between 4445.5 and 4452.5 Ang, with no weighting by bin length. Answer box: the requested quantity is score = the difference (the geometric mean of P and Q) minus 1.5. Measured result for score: 30.4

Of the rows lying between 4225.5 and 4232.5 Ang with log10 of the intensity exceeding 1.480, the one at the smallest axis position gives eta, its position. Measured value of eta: 4229 Ang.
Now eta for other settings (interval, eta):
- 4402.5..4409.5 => 4403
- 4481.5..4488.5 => 4483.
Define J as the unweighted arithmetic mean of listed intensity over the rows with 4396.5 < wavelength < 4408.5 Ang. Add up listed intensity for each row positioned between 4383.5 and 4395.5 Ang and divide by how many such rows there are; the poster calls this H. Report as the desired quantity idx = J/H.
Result 1.04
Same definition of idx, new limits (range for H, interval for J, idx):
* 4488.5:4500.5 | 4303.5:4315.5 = 0.88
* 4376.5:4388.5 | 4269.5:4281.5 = 1.00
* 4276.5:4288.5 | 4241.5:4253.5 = 1.02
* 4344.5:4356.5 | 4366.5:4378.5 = 1.05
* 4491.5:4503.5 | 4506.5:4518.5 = 1.04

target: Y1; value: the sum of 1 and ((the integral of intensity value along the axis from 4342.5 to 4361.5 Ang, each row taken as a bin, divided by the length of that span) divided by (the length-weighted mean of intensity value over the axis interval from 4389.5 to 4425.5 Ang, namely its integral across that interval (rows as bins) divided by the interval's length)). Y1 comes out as 1.98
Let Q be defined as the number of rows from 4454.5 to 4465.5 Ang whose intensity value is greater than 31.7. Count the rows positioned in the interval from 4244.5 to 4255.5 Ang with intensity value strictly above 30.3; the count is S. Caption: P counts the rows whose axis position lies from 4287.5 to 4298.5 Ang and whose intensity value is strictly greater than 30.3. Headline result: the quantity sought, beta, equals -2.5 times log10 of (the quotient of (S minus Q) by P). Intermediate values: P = 2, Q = 3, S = 8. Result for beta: -0.99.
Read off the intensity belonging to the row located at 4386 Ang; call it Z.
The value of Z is 30.9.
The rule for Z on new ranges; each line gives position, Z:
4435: 28.4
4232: 30.8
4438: 32.3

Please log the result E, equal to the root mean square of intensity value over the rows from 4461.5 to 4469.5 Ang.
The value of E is 31.2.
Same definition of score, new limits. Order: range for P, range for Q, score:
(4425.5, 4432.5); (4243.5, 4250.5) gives 30.9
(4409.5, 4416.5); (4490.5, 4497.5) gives 31.0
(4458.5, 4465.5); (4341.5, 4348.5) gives 30.0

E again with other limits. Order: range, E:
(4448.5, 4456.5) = 31.0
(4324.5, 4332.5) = 30.9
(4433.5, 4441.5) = 31.2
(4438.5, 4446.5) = 30.6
